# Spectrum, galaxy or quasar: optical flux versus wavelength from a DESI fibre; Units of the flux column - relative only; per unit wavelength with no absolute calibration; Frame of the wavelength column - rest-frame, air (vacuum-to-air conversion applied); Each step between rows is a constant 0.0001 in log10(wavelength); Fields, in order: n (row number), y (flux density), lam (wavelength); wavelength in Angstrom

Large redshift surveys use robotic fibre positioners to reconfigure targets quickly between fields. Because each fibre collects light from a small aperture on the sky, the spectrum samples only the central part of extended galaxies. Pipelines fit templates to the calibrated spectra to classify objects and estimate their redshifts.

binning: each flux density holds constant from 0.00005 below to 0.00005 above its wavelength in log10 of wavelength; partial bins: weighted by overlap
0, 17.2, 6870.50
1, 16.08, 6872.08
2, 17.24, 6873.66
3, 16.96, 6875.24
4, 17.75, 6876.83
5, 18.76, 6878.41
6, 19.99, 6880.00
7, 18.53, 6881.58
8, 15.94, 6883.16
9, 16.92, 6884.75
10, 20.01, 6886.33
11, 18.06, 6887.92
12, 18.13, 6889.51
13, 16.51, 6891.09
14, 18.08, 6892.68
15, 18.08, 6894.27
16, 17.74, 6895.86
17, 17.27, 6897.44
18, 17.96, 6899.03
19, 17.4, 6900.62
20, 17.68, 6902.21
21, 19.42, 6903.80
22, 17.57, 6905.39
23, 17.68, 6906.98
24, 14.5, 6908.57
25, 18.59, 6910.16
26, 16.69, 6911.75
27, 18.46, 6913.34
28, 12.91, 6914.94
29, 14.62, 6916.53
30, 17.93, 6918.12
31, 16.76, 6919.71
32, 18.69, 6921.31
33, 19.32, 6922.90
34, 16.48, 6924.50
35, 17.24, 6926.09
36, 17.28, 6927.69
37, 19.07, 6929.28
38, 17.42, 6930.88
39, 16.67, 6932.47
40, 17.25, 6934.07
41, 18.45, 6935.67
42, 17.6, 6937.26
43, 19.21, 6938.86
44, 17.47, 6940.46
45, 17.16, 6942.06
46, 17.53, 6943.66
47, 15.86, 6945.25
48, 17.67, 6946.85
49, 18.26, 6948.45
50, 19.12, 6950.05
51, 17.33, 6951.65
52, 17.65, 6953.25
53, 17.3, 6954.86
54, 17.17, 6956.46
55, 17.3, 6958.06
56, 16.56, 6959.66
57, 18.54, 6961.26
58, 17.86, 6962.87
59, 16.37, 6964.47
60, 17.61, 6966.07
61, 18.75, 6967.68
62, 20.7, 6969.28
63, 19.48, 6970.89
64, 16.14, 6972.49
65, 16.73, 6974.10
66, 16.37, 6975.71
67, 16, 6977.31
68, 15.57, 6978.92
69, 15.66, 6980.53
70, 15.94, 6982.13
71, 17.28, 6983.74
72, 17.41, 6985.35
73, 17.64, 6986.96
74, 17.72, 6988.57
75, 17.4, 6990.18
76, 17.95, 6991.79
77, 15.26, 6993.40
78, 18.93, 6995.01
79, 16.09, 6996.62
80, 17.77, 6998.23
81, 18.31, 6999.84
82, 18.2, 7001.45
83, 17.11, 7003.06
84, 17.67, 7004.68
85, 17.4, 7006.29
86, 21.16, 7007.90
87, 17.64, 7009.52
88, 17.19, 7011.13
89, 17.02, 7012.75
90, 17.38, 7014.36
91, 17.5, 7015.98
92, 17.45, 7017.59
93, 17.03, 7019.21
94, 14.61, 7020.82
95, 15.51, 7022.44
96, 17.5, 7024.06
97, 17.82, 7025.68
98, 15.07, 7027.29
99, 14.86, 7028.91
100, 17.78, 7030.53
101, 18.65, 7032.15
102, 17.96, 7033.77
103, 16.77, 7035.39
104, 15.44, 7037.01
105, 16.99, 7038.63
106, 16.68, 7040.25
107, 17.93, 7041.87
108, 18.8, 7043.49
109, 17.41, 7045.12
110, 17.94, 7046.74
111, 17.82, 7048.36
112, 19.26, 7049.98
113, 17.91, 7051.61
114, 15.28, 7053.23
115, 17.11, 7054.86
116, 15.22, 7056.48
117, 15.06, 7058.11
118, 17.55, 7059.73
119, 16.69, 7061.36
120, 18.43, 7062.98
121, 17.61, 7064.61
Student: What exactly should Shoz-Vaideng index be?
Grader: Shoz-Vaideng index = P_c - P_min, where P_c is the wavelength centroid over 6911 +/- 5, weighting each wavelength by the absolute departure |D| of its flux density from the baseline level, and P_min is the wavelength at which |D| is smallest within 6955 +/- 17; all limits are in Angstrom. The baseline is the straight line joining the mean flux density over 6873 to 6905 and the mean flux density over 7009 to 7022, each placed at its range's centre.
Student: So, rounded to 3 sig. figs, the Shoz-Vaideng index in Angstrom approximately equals -31.5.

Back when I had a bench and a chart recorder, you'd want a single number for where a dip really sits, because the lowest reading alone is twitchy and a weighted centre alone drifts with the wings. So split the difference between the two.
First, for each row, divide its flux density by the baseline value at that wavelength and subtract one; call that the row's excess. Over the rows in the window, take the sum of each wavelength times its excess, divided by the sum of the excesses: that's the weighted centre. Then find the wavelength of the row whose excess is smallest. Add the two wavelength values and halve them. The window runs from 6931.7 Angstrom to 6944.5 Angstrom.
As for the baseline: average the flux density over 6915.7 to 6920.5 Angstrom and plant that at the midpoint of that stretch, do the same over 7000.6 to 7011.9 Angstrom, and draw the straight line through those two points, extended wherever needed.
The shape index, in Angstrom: 6935.4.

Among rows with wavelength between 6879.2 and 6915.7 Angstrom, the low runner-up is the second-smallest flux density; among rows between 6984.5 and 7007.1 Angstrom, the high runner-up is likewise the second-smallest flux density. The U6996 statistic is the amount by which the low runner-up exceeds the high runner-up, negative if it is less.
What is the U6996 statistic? -1.6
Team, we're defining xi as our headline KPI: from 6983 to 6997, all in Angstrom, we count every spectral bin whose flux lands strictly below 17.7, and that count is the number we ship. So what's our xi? 6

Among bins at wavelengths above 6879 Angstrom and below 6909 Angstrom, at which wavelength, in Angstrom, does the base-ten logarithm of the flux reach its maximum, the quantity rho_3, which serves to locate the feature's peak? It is 6886.33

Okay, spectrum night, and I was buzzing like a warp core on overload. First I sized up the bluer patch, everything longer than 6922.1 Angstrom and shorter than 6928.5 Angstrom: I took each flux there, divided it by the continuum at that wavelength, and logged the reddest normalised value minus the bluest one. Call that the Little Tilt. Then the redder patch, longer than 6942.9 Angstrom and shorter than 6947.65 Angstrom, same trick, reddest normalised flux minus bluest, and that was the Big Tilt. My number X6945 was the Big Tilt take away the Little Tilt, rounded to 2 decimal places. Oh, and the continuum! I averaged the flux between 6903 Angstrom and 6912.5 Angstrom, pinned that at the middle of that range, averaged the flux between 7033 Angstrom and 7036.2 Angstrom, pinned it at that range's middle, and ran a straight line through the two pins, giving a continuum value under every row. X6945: 0.13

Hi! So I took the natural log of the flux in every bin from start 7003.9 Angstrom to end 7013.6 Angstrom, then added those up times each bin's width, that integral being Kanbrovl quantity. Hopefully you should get 28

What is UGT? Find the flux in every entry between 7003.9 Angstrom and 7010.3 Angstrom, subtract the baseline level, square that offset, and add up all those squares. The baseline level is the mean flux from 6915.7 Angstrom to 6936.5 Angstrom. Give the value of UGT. 14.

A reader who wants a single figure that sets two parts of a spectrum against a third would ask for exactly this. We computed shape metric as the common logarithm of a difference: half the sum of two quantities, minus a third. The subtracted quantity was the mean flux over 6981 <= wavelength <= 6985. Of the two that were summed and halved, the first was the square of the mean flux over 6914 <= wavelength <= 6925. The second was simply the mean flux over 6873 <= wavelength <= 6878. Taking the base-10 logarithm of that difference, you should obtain 2.12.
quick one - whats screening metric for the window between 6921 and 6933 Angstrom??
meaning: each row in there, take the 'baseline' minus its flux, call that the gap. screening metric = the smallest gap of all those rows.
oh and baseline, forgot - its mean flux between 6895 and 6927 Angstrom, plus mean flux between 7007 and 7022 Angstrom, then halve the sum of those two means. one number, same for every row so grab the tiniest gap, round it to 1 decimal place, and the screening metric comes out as -2.0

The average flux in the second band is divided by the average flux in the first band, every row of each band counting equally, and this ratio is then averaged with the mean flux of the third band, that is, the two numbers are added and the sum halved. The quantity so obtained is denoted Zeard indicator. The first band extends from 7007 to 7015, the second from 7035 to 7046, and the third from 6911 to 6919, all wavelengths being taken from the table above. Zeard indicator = 8.54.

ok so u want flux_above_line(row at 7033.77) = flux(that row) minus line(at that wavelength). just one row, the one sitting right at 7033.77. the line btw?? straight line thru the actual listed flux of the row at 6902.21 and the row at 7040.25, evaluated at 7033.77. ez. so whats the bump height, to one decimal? 1.2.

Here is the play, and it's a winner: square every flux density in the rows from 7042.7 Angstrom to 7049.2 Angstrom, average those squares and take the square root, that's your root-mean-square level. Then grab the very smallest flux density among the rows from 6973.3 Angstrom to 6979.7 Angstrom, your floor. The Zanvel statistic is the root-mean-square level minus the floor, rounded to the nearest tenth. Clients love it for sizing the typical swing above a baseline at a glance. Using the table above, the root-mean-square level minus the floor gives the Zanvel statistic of 2.4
